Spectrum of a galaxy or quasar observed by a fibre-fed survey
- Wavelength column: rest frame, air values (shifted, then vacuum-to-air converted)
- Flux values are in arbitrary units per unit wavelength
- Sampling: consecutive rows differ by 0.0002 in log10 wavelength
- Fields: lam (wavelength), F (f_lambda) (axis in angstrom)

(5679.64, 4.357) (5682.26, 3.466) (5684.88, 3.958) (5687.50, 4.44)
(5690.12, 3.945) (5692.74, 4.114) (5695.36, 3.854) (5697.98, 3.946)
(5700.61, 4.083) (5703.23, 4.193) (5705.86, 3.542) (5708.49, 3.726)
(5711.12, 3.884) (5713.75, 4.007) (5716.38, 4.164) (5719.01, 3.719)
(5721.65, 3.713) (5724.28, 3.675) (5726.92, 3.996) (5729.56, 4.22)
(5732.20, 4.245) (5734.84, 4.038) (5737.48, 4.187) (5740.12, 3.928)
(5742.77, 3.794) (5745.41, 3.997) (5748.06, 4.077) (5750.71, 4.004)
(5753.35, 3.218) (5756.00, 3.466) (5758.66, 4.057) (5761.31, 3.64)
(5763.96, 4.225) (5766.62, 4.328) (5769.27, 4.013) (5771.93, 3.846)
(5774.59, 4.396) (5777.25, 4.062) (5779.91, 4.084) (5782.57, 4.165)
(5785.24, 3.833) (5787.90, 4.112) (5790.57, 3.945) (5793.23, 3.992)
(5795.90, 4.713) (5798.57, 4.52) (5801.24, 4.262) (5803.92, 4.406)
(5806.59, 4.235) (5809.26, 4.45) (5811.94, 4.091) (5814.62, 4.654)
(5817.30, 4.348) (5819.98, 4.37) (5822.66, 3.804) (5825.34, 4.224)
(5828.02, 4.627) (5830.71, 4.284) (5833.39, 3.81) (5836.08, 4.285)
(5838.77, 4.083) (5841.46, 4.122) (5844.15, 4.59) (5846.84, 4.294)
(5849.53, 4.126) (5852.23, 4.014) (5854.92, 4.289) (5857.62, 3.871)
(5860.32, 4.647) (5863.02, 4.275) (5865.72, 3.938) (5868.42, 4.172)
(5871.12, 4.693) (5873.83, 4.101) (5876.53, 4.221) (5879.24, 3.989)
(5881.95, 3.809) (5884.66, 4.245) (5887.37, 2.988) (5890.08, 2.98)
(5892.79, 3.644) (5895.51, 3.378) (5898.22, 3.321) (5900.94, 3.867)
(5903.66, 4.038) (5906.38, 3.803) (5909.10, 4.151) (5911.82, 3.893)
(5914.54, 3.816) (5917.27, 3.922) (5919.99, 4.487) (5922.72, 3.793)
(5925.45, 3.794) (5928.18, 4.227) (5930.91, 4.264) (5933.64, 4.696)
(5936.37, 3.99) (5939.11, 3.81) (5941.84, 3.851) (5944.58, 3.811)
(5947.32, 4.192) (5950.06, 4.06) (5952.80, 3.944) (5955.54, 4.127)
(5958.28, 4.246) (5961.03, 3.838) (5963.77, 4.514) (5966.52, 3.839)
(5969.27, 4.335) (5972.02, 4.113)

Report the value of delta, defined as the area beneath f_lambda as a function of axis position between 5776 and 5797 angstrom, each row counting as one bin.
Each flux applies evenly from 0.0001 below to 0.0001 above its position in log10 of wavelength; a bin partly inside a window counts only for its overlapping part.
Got 86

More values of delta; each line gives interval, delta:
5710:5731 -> 82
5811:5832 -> 90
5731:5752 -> 85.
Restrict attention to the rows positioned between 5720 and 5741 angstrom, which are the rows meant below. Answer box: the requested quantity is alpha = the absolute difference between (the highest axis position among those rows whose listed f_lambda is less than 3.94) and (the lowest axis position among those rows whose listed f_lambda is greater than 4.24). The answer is 7.9 angstrom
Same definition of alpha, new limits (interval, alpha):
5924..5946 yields 13.7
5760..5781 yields 5.3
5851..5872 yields 10.8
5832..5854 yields 2.7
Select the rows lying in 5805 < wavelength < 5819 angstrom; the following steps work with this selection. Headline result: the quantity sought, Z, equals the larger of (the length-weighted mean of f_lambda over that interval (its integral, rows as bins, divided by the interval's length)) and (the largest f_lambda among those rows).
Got 4.7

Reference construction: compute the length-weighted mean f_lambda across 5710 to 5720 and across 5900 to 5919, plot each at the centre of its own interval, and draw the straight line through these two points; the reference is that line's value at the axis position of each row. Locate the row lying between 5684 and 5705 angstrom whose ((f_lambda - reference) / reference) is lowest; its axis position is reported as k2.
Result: 5695.36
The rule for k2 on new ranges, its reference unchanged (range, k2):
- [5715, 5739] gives 5724.28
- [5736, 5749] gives 5742.77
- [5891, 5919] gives 5898.22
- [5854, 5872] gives 5857.62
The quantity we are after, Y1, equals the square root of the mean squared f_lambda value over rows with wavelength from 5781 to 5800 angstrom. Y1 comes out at 4.19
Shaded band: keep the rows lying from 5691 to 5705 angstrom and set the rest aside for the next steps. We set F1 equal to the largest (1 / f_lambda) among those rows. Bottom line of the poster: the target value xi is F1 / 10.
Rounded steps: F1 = 0.259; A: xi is 0.0259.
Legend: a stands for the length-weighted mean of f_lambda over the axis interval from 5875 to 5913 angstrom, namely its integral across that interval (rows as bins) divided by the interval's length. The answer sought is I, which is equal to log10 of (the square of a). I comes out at 1.15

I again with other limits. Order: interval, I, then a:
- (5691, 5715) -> 1.19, 3.9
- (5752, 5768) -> 1.17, 3.8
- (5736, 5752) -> 1.20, 4.0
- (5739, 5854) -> 1.23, 4.1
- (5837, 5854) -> 1.25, 4.2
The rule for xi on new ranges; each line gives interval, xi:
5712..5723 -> 0.0269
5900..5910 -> 0.0263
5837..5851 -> 0.0245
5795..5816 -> 0.0244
